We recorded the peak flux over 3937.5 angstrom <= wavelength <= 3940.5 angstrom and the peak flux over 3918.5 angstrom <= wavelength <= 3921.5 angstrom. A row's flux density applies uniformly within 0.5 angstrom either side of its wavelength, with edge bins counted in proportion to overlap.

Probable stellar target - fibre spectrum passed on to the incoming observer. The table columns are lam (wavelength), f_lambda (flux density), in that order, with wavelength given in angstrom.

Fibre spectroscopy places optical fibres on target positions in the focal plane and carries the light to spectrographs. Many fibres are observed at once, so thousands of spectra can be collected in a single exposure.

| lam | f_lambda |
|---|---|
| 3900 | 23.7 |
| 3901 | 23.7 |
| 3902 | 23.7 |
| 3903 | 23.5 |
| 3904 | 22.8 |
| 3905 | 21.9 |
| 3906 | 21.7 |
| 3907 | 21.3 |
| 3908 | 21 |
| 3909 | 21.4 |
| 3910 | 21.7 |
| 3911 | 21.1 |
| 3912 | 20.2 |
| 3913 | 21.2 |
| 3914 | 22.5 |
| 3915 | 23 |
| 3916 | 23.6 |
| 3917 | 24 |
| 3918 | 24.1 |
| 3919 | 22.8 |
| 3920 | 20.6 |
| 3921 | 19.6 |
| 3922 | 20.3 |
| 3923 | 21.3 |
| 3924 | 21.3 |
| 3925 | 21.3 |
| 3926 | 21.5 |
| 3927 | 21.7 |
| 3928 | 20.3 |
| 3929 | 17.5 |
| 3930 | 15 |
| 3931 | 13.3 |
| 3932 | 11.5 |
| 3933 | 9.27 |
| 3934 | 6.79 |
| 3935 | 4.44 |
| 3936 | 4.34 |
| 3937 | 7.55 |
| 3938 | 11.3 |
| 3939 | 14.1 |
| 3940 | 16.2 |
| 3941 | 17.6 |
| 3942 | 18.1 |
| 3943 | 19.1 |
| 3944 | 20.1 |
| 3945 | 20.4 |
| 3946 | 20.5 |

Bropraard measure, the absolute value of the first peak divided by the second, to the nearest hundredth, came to 0.71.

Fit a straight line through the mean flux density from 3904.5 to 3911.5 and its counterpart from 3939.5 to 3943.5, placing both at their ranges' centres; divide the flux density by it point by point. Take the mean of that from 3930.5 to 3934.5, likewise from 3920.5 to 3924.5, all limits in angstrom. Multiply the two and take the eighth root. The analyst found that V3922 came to 0.93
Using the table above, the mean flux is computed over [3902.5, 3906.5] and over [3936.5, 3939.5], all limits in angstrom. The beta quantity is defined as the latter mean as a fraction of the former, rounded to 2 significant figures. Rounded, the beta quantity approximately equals 0.49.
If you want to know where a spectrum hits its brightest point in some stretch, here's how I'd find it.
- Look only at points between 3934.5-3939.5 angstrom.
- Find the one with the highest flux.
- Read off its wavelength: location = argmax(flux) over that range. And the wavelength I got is 3939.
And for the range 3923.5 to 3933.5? 3927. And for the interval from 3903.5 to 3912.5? 3904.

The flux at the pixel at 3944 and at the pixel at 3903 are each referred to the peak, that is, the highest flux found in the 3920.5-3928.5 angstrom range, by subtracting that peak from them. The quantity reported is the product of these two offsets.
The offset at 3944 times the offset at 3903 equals -2.9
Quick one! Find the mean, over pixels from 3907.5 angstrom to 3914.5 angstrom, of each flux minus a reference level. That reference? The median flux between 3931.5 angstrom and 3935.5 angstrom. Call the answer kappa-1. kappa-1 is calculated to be 13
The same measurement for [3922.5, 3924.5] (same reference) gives 13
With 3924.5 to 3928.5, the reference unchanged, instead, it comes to 13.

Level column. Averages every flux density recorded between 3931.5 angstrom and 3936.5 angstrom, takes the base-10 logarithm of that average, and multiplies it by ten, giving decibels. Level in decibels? 8.6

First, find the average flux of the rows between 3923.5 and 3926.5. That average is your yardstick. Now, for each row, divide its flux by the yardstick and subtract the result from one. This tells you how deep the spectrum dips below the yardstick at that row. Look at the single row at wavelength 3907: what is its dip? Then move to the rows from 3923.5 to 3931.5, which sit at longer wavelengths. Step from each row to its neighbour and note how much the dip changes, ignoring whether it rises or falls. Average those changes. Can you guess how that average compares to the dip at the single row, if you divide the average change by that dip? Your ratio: 18.9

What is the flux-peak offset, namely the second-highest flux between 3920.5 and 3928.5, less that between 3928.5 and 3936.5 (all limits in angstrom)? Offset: 6.5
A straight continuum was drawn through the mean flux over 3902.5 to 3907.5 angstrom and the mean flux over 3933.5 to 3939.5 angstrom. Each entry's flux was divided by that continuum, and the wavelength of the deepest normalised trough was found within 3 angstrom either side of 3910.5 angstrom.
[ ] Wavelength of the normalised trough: 3908 angstrom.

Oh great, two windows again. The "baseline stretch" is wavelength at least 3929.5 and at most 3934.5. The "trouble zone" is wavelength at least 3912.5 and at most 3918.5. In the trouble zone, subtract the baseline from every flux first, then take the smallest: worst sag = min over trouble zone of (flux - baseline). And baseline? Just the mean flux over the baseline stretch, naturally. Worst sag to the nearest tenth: 10.0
